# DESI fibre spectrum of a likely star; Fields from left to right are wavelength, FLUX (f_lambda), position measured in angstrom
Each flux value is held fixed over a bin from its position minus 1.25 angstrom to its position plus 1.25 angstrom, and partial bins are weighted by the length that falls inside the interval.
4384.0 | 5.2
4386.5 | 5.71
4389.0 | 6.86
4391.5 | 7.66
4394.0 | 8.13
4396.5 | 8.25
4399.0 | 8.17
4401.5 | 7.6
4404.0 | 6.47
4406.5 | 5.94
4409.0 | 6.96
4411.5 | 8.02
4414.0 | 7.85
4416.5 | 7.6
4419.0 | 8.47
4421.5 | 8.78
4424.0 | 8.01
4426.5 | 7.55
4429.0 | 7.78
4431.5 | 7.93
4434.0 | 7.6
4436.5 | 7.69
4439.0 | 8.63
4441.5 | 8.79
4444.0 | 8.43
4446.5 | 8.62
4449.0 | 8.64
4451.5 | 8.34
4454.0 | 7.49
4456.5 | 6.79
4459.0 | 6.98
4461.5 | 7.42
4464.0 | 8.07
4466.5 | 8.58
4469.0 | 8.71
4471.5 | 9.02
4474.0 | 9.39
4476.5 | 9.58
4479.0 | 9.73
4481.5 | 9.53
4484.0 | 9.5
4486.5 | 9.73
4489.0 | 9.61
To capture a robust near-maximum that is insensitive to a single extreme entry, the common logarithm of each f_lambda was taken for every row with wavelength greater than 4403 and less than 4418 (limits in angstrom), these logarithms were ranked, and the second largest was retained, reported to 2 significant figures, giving 0.89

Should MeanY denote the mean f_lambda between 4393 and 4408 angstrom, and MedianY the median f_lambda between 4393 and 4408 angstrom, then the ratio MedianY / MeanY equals 1.06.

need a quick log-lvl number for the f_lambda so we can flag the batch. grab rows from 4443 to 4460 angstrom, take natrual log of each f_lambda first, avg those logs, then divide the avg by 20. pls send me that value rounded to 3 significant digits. 0.103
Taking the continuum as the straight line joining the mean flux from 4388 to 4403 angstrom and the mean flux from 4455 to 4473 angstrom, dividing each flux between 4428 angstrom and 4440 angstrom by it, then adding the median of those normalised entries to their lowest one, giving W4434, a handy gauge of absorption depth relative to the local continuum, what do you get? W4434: 2.0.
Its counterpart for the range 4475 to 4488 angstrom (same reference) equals 2.4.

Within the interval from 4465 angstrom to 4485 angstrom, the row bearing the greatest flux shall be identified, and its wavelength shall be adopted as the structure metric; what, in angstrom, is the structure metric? 4479.0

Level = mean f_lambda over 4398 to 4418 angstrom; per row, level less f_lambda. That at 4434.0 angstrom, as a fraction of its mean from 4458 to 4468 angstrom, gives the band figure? 0.6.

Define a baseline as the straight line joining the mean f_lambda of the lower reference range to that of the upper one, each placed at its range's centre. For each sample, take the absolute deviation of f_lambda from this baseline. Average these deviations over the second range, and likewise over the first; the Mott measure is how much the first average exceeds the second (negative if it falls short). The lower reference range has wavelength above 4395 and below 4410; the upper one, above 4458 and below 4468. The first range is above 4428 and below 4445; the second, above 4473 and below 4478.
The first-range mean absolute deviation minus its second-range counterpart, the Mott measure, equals -1.02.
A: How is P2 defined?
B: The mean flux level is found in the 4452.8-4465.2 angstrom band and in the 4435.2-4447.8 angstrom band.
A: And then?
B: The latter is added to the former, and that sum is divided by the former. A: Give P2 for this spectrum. 2.1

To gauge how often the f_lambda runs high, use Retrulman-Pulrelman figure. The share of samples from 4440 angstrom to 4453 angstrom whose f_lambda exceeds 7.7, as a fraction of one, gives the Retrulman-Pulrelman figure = 1.0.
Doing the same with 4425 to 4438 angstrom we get 0.4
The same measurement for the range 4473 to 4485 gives 1.0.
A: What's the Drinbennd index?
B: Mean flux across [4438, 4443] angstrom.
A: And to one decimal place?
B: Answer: 8.7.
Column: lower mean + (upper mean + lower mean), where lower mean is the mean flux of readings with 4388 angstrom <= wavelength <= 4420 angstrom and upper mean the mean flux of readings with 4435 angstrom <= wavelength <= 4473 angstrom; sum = 23.2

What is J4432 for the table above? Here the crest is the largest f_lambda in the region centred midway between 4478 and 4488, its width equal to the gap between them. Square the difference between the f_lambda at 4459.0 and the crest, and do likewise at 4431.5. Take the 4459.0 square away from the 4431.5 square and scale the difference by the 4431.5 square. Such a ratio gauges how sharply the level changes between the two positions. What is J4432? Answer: -1.33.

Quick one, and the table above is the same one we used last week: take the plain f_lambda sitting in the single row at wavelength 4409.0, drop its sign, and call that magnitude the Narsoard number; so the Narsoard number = 7.0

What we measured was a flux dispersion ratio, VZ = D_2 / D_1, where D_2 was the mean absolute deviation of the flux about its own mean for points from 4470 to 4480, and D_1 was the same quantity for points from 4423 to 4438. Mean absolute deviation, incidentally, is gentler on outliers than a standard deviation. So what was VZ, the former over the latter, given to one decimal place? 1.5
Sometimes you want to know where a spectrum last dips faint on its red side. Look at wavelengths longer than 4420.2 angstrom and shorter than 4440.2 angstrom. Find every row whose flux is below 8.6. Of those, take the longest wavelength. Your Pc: 4436.5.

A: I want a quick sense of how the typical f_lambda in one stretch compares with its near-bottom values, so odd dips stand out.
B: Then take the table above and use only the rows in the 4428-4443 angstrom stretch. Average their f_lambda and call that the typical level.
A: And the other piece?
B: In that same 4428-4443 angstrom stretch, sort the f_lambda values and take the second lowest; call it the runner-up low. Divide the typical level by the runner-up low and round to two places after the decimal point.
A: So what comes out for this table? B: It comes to 1.05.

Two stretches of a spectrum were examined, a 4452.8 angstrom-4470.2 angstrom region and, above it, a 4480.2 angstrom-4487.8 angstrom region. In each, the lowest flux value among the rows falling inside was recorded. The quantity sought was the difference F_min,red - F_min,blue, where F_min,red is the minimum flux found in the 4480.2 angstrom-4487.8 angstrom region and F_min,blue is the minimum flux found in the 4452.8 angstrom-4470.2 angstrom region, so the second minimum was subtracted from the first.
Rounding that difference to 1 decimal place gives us 2.7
